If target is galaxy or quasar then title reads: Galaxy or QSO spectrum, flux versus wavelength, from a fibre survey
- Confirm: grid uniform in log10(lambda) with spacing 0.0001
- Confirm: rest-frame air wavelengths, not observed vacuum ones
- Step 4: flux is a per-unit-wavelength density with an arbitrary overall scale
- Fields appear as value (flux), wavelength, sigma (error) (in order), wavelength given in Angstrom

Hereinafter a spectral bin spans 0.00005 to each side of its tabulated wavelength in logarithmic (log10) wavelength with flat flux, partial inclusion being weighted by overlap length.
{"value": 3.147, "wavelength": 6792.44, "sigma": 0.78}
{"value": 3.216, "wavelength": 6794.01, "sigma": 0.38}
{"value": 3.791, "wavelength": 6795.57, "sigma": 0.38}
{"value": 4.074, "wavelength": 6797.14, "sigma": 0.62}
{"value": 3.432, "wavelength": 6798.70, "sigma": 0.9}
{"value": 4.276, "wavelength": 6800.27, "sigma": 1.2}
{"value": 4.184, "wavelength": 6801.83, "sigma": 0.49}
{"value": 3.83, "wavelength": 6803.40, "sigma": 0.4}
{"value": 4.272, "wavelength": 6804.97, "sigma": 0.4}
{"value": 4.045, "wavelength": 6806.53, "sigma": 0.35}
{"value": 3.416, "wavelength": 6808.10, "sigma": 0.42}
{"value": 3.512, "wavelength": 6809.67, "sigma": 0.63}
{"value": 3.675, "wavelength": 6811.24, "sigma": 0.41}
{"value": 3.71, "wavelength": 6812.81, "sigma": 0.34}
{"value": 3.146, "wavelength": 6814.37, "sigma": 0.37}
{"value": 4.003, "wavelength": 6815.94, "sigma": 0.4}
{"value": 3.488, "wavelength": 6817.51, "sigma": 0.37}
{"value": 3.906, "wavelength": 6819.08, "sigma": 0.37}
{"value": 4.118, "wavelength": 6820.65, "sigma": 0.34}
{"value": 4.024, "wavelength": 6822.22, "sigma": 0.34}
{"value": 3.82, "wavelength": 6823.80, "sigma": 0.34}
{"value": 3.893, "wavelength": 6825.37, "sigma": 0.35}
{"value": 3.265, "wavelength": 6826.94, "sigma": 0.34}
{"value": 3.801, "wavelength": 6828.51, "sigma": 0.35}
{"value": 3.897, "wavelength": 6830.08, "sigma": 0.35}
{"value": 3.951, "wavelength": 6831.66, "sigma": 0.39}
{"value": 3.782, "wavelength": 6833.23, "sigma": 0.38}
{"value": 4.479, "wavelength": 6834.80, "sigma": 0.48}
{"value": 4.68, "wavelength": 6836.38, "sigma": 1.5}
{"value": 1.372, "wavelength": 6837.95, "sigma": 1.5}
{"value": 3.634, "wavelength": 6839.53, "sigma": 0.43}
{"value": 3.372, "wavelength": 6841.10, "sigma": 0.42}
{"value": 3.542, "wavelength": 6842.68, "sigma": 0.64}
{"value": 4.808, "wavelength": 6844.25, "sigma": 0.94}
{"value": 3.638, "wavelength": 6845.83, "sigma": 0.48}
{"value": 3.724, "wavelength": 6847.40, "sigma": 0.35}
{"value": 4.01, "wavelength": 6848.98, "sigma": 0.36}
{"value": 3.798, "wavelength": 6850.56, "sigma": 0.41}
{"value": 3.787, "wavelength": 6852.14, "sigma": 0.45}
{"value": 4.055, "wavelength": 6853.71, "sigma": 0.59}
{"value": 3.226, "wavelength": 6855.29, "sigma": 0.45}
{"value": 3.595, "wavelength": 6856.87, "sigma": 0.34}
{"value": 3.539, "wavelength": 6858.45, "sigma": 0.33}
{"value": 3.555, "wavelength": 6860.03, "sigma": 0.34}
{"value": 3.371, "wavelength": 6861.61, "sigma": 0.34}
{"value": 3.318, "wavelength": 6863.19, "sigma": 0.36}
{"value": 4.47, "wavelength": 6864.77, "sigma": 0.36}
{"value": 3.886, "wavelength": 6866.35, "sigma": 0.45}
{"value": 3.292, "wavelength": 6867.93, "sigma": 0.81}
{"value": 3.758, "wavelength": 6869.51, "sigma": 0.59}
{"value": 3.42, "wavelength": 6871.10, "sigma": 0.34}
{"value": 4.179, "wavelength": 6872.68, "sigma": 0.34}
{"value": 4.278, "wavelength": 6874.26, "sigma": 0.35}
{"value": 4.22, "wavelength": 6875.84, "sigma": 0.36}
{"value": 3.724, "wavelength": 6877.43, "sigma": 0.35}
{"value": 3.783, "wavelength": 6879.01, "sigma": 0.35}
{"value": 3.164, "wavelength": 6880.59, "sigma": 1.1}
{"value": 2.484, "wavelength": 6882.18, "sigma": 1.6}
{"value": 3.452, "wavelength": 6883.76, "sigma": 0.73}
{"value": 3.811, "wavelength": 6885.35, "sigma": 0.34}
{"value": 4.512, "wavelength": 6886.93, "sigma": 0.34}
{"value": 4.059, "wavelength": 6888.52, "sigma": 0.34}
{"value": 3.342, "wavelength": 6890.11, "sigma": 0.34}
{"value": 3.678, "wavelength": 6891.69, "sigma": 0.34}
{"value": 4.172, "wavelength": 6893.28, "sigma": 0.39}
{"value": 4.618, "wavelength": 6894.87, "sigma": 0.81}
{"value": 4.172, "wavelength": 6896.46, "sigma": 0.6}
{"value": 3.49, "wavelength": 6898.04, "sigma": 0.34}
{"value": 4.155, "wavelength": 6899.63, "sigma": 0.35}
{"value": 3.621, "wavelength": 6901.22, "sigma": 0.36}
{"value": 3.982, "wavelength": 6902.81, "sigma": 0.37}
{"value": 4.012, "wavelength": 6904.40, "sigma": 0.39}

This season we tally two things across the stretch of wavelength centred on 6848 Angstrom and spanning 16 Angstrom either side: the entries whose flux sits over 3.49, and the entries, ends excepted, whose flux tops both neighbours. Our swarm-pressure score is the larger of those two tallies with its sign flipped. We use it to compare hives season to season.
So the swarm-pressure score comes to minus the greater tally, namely -15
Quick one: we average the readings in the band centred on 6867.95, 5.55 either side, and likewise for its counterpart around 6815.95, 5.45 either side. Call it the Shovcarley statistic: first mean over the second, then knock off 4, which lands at -2.99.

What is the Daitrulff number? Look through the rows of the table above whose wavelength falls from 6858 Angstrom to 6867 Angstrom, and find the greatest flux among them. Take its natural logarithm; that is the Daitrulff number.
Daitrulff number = 1.50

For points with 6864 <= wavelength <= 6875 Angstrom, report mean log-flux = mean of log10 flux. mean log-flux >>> 0.59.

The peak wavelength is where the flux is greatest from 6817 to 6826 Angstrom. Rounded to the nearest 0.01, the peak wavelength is 6820.65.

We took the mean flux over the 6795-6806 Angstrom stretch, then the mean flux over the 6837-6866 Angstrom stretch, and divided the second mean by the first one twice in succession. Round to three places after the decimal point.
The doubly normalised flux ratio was 0.227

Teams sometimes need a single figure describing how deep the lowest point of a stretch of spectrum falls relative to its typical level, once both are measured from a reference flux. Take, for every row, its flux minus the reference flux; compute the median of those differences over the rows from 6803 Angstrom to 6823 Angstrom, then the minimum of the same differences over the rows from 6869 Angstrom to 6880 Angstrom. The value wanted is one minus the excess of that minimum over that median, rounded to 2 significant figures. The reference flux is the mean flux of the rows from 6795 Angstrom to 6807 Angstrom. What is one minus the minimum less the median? 1.4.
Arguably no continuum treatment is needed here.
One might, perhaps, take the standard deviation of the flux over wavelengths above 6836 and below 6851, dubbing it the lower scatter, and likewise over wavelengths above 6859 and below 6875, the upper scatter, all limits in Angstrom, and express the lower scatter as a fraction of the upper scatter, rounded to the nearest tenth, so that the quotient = 2.2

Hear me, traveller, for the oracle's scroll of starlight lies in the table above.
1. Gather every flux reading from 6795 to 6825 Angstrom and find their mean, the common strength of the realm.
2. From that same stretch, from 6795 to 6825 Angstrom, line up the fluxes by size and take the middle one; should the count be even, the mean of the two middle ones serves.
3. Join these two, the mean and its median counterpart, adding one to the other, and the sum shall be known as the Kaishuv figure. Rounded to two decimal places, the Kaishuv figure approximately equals 7.66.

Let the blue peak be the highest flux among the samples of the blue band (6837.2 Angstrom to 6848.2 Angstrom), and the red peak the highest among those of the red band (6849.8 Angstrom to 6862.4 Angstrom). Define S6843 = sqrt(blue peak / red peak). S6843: 1.09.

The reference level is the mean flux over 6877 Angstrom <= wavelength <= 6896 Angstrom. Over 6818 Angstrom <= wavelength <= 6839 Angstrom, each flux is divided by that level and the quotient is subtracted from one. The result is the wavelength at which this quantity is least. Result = 6836.38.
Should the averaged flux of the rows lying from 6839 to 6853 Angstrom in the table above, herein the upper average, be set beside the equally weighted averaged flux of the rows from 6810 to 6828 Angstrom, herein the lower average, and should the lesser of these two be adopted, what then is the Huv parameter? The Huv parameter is 3.73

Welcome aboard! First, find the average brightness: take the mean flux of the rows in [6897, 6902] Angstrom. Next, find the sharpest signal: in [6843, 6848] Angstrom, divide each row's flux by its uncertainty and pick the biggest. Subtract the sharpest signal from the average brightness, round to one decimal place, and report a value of -6.9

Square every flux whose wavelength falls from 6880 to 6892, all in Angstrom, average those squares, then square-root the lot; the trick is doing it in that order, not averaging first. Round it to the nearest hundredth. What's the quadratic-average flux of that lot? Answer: 3.61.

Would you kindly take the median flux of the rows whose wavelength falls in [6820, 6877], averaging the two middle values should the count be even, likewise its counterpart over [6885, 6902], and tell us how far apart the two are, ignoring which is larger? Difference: 0.27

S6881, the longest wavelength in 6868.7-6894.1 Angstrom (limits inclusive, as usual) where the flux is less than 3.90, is 6891.69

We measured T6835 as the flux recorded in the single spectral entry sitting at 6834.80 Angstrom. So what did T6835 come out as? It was 4.479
